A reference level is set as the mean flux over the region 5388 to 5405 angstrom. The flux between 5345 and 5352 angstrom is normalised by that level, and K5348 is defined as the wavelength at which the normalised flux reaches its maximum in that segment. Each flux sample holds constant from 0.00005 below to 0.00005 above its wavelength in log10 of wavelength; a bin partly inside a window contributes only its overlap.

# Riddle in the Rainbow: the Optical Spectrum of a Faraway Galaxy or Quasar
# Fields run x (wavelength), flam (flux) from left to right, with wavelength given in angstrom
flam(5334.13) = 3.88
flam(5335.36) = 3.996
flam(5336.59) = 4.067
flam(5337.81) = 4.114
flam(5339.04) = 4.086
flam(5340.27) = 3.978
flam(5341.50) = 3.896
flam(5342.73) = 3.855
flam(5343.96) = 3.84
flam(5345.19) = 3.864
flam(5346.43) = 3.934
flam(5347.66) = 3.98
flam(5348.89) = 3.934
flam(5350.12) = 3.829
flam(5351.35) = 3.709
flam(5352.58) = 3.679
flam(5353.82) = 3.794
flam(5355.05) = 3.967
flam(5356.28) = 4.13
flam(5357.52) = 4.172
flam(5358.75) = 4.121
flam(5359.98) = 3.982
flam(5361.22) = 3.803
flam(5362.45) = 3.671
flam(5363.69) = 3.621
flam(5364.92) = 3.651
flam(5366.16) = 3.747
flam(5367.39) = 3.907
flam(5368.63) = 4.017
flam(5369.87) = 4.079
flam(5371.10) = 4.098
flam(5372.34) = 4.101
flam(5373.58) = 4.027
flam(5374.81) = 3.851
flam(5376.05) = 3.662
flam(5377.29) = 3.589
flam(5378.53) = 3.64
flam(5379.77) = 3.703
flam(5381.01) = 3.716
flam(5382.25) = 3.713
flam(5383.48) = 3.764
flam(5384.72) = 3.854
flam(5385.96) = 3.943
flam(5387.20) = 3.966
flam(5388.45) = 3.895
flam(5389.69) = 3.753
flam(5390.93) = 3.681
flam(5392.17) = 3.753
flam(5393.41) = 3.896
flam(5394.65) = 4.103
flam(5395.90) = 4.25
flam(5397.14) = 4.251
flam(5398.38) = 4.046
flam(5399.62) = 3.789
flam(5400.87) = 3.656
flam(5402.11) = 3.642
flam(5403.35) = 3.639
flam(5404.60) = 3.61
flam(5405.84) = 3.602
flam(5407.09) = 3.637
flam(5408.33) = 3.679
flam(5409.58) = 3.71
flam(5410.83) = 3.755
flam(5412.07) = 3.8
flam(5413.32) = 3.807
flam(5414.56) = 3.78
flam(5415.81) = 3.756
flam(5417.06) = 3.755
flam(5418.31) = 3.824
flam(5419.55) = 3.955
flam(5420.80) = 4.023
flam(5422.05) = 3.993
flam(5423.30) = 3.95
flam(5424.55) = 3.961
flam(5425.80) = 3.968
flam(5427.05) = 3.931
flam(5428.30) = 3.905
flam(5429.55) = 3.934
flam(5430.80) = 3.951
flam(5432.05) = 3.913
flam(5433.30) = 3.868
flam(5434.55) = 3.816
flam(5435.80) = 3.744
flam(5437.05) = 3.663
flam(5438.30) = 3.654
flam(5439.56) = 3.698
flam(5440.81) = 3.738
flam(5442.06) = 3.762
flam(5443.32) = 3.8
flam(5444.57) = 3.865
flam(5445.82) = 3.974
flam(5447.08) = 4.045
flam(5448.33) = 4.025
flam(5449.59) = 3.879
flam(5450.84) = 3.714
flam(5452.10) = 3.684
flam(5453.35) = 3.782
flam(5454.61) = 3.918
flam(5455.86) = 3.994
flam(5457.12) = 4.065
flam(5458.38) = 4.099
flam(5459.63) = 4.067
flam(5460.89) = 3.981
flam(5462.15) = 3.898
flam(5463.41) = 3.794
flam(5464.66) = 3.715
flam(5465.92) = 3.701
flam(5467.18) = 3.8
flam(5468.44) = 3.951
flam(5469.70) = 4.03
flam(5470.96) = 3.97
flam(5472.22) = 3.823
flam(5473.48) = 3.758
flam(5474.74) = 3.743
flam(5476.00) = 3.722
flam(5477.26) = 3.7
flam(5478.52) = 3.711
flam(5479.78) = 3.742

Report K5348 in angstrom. 5347.66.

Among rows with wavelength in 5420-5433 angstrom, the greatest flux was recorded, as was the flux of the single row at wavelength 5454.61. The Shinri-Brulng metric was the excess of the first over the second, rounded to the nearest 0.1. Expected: 0.1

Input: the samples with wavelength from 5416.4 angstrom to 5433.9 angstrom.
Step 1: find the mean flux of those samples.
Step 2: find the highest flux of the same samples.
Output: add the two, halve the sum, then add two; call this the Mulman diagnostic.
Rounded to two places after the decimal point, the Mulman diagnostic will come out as 5.97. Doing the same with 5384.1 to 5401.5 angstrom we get 6.08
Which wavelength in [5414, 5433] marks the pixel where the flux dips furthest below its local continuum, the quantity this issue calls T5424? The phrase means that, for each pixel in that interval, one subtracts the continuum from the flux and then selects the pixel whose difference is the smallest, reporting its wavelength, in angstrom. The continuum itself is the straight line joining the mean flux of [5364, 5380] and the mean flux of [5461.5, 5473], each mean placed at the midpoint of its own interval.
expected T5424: 5417.06 angstrom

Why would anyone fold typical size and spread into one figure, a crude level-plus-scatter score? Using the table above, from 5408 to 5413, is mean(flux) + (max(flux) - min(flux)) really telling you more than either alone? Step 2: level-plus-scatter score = 3.86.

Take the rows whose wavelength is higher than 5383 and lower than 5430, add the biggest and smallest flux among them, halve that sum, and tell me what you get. 3.93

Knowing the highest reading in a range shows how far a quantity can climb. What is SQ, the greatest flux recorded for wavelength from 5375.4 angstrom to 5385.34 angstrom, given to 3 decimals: 3.854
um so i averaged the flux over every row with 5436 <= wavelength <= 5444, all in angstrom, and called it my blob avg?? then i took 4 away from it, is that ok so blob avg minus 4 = -0.28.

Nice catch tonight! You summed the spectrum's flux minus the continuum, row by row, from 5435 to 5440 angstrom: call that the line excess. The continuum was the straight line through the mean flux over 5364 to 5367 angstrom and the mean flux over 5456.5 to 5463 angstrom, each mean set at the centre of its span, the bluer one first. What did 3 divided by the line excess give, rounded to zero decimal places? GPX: -3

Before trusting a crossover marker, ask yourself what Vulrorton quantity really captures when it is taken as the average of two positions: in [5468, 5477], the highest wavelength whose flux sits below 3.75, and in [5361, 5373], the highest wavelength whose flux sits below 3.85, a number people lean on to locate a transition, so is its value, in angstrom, 5421.1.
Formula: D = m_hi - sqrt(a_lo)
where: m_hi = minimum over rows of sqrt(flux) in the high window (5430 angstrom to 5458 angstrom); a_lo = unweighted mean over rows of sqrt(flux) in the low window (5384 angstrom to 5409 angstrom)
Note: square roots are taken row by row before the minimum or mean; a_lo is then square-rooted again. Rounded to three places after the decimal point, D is 0.513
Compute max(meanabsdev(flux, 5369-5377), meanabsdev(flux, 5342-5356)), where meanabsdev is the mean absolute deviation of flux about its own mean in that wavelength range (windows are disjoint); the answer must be 0.142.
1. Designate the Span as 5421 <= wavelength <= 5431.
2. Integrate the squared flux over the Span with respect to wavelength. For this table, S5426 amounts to 156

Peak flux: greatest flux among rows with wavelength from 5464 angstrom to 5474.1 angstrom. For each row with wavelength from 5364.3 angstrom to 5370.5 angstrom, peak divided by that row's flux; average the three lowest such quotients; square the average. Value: 1.02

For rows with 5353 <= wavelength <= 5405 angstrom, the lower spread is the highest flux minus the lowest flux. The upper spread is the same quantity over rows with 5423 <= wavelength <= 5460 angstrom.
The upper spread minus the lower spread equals -0.22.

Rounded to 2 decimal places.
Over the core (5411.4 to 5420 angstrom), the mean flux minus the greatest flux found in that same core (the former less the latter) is -0.14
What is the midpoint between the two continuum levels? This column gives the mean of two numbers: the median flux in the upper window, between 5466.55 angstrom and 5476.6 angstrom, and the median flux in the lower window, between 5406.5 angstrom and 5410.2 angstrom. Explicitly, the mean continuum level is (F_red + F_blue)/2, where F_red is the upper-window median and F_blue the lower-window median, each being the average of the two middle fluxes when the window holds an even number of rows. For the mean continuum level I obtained 3.75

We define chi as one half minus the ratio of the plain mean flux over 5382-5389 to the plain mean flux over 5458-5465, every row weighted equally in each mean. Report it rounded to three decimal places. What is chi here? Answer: -0.482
